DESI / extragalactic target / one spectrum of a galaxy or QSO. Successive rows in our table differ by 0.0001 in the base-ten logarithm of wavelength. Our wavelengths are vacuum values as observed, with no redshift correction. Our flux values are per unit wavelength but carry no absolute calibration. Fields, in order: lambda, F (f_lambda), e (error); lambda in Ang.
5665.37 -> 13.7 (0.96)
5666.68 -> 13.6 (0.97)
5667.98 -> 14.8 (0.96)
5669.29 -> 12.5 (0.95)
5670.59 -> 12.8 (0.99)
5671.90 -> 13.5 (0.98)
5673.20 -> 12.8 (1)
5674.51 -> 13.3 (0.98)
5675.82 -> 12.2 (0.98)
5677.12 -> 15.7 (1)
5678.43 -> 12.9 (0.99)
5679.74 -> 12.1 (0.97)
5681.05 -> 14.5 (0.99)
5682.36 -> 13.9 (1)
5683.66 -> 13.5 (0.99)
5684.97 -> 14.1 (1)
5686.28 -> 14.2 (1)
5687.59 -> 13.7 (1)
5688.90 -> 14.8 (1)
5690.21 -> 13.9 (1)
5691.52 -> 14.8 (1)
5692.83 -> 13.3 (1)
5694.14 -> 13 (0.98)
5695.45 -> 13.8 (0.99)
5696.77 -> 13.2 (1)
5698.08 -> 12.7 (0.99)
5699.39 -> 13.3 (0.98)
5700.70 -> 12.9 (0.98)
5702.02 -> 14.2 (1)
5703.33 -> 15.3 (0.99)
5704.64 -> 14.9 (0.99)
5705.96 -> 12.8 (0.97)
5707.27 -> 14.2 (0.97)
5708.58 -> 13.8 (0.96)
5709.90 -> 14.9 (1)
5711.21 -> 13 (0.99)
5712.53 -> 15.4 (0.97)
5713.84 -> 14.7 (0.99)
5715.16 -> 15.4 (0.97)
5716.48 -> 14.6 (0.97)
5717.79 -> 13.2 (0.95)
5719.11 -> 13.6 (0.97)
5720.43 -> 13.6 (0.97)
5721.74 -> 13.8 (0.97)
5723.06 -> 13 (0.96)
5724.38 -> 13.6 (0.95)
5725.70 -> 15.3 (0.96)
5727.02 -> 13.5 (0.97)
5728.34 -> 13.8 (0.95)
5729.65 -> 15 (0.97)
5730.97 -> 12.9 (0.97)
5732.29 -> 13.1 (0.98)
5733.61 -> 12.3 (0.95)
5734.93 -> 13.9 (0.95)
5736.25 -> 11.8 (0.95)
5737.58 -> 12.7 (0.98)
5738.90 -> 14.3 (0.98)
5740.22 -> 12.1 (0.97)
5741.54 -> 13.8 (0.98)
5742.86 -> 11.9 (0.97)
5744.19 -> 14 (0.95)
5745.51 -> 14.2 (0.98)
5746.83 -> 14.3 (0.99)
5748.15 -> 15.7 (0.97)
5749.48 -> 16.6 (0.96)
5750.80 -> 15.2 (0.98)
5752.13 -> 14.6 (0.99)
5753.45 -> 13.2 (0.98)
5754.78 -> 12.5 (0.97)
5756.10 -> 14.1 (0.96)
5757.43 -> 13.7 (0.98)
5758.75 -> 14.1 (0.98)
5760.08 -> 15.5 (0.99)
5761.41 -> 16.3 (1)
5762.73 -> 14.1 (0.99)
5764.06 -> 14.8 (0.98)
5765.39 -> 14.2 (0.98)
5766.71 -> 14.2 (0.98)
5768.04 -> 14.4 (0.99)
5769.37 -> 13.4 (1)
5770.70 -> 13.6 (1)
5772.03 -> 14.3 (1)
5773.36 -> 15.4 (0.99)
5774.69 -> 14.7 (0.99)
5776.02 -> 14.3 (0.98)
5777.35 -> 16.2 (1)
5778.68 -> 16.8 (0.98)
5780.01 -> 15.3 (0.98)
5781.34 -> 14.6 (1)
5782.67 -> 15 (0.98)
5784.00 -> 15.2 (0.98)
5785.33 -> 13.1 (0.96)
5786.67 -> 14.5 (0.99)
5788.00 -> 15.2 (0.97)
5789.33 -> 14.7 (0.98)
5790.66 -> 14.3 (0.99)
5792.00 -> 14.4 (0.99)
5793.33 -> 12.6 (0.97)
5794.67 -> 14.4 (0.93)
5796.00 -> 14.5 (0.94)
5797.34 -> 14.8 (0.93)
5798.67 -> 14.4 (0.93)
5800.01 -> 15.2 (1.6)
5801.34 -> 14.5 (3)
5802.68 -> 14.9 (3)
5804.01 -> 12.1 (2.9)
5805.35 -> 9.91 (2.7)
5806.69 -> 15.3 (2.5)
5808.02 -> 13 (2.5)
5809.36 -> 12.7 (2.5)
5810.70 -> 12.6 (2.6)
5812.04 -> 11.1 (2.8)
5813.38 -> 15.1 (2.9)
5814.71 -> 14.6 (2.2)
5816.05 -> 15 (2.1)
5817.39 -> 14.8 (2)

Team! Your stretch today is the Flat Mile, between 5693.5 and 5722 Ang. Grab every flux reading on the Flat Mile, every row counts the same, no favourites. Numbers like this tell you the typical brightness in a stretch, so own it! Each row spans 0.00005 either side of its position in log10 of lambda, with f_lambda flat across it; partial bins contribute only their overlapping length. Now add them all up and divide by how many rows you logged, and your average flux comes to 13.9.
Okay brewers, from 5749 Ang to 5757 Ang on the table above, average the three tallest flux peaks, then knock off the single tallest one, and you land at -1.1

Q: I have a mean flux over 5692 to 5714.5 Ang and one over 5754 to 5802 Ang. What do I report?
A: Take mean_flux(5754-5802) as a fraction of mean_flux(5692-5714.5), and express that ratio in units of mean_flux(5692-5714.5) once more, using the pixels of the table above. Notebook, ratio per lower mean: 0.076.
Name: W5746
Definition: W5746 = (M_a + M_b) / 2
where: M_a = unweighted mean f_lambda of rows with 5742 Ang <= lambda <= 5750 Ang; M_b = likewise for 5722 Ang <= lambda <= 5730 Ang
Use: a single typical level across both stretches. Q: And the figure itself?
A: 14.2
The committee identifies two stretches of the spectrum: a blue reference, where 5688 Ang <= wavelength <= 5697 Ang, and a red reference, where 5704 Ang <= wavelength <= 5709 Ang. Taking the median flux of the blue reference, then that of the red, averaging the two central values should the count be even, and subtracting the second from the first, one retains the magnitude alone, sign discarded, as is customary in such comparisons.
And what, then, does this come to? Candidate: 0.2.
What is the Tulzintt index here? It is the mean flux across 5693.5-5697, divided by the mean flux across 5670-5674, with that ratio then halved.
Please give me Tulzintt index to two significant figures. 0.51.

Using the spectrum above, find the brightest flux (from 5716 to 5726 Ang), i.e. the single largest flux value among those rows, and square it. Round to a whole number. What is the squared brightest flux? 234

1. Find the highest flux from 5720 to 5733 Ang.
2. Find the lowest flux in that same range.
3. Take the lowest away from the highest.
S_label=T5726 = 2.4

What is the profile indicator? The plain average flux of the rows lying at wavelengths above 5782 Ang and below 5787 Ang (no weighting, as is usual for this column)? 14.4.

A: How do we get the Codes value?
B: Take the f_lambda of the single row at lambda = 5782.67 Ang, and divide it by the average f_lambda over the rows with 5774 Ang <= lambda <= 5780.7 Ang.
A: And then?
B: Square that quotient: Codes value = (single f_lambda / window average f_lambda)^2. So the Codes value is 0.94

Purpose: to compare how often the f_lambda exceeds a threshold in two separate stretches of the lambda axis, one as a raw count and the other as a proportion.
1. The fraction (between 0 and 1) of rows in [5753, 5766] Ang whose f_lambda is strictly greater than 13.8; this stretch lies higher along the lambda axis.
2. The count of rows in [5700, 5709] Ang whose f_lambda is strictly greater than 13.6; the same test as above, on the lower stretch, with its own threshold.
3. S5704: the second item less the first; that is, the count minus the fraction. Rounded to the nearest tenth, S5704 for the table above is 4.3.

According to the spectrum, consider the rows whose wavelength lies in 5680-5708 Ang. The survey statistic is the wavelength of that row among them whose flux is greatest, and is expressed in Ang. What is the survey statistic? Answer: 5703.33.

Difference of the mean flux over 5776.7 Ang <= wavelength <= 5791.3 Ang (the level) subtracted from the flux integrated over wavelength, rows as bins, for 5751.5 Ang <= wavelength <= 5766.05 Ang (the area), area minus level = 193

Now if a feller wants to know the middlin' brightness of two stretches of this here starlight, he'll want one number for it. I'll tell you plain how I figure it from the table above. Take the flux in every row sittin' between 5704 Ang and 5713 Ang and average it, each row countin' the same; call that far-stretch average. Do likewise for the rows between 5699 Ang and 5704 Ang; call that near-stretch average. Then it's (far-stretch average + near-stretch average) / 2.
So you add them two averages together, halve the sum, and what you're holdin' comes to 14.0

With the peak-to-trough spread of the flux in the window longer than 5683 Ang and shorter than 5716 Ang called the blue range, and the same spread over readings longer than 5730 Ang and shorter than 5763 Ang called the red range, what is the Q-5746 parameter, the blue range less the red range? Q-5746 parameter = -2.1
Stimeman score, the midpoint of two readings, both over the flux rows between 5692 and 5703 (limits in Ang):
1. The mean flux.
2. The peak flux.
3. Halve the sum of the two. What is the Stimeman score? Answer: 13.8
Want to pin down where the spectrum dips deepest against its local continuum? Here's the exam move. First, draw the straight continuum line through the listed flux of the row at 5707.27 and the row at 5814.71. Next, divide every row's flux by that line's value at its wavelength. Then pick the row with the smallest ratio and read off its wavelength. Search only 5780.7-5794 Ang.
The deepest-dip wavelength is 5793.33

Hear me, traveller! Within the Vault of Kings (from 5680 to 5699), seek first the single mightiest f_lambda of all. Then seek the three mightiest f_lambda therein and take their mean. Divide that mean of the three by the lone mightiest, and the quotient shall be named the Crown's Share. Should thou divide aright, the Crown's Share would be 0.993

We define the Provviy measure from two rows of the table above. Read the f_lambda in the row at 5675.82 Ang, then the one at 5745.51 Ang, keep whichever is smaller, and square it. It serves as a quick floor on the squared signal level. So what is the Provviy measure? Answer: 149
